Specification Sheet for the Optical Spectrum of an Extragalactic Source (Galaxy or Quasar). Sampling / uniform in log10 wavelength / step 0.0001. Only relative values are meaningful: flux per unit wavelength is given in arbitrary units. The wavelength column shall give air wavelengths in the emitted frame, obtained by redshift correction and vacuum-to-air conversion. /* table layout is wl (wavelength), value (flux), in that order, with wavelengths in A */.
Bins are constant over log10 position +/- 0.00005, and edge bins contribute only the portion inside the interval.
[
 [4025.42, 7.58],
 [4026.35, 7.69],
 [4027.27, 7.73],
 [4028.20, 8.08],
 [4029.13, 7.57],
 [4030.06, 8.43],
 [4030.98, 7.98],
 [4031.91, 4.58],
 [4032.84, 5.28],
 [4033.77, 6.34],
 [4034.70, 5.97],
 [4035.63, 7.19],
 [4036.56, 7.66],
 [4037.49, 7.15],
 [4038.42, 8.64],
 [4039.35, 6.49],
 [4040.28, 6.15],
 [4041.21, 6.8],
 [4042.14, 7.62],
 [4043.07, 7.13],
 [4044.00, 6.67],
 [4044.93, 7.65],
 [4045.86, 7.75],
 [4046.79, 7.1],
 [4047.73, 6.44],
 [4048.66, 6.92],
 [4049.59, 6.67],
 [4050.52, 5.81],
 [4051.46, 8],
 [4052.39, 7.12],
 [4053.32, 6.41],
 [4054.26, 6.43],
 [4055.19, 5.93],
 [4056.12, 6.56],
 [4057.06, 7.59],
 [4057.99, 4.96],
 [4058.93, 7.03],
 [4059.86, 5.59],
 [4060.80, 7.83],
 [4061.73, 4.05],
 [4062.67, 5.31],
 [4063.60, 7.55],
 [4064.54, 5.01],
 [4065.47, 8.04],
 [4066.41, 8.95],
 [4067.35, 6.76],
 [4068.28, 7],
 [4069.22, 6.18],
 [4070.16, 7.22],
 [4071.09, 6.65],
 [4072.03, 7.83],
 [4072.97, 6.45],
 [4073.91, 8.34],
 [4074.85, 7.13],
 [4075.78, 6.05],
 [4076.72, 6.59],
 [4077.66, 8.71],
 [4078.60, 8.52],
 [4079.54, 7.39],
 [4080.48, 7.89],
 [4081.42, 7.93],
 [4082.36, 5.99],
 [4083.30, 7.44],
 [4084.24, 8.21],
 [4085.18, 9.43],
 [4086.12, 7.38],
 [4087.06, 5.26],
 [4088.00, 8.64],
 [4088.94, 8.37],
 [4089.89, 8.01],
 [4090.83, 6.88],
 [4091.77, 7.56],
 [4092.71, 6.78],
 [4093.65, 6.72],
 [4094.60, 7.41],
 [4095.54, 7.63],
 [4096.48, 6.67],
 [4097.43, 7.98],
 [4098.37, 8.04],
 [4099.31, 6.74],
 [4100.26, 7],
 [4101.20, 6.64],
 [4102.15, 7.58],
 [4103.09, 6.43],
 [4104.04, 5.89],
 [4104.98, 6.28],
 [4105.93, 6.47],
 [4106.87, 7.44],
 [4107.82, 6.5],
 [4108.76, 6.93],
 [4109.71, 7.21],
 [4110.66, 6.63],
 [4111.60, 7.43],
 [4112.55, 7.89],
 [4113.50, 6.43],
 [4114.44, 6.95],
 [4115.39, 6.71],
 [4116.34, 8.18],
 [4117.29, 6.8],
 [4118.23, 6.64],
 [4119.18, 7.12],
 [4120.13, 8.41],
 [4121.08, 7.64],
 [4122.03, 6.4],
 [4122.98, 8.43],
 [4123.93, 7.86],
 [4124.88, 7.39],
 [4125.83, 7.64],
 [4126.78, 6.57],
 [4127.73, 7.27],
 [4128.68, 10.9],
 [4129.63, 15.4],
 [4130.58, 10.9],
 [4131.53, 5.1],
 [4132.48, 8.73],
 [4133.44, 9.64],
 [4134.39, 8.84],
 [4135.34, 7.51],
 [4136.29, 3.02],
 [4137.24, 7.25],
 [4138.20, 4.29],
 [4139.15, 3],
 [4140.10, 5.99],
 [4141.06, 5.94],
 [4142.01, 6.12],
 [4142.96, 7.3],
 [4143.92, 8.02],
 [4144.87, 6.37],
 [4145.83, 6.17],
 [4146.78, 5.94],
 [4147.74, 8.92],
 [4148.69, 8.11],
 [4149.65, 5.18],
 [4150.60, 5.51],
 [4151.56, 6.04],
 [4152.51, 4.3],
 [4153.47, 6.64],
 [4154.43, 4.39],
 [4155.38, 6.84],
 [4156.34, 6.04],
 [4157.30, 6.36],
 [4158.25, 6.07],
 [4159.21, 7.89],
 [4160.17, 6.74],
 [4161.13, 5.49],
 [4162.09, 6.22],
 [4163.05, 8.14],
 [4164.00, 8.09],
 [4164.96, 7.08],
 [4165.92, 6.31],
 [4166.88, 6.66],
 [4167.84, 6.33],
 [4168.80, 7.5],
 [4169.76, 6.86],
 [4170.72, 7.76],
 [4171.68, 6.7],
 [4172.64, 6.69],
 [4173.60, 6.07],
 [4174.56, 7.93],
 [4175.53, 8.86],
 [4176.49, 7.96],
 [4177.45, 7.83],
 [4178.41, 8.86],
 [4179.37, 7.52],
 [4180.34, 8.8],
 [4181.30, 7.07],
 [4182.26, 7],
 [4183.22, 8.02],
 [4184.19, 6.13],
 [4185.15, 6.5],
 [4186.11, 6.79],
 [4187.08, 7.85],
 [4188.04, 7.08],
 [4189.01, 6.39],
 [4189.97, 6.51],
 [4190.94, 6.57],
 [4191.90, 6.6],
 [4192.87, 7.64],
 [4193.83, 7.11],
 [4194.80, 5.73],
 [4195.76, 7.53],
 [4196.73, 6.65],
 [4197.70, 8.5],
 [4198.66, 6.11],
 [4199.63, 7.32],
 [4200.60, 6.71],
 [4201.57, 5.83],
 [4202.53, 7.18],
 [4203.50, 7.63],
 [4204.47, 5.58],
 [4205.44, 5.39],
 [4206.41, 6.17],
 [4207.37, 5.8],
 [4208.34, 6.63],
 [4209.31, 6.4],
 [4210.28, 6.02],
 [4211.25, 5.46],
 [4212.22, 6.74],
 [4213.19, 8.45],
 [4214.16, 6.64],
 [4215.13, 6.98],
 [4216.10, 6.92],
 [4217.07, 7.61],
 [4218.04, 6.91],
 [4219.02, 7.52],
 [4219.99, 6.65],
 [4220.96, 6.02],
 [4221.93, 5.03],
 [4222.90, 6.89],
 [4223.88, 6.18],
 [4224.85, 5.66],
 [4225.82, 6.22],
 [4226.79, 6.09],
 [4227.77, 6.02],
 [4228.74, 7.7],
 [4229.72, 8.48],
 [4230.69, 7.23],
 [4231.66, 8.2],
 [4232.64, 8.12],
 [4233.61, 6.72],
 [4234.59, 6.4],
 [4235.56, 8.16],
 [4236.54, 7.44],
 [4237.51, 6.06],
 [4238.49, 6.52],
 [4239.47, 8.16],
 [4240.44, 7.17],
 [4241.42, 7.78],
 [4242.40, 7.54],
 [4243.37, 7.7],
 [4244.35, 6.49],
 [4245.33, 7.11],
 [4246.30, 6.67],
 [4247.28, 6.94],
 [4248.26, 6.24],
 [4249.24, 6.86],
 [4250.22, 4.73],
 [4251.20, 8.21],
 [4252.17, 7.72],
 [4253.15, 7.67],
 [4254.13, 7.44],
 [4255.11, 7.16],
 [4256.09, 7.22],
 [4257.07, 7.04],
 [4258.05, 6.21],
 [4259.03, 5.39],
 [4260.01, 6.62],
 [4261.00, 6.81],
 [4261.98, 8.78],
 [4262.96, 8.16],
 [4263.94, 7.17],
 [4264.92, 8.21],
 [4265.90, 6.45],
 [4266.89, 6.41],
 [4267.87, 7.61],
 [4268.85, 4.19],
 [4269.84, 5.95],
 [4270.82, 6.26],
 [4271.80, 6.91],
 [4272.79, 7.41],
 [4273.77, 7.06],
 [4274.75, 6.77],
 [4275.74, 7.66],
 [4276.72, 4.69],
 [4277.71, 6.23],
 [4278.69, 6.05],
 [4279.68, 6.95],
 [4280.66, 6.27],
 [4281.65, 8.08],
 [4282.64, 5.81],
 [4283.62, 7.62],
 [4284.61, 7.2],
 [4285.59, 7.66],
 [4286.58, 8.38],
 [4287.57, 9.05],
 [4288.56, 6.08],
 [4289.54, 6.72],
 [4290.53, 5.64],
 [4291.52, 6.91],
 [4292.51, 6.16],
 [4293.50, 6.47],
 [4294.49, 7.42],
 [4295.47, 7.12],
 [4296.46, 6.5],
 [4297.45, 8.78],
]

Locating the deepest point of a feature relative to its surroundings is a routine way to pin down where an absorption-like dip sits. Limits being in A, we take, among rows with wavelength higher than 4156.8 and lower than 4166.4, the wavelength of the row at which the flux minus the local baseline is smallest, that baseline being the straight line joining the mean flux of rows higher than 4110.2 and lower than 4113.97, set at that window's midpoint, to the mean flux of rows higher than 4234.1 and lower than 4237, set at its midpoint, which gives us 4161.13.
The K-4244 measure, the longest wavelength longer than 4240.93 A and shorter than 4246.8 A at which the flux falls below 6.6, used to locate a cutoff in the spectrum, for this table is 4244.35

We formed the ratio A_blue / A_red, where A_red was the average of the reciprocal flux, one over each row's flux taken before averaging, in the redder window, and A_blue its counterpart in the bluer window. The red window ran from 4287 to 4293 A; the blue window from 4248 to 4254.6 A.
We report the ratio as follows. 0.98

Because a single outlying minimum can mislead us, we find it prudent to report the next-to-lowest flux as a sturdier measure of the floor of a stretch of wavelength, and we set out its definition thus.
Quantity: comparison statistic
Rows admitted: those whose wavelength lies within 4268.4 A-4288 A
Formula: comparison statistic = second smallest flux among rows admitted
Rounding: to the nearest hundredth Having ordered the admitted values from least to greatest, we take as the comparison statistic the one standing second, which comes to 4.69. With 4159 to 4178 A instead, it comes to 6.07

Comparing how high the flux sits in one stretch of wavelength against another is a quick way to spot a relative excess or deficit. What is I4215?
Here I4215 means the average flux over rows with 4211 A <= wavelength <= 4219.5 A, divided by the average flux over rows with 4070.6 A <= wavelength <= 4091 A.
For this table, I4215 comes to 0.94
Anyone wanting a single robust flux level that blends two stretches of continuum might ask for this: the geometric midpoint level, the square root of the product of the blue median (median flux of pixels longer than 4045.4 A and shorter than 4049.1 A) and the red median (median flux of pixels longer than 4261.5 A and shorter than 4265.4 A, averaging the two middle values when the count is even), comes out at 7.6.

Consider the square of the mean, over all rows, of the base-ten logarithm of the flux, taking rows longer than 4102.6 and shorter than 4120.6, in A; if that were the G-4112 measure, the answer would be 0.71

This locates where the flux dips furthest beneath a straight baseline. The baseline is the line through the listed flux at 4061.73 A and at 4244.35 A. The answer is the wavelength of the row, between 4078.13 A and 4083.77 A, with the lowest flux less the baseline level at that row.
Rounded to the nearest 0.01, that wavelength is 4082.36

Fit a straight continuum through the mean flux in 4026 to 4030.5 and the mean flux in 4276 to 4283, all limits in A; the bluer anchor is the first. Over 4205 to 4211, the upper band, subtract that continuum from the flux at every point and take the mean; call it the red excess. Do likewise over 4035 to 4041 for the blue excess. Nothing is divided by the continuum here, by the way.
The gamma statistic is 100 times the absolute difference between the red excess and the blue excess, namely 6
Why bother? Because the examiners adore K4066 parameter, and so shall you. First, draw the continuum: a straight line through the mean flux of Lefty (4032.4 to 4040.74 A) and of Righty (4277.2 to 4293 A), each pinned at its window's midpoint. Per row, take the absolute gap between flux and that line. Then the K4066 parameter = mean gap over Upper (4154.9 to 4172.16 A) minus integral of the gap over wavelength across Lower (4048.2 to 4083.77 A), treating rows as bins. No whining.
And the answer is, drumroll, -31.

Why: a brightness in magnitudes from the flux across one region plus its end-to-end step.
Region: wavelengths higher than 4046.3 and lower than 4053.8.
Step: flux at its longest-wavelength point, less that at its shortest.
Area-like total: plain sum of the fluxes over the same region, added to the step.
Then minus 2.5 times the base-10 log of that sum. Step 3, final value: -4.33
